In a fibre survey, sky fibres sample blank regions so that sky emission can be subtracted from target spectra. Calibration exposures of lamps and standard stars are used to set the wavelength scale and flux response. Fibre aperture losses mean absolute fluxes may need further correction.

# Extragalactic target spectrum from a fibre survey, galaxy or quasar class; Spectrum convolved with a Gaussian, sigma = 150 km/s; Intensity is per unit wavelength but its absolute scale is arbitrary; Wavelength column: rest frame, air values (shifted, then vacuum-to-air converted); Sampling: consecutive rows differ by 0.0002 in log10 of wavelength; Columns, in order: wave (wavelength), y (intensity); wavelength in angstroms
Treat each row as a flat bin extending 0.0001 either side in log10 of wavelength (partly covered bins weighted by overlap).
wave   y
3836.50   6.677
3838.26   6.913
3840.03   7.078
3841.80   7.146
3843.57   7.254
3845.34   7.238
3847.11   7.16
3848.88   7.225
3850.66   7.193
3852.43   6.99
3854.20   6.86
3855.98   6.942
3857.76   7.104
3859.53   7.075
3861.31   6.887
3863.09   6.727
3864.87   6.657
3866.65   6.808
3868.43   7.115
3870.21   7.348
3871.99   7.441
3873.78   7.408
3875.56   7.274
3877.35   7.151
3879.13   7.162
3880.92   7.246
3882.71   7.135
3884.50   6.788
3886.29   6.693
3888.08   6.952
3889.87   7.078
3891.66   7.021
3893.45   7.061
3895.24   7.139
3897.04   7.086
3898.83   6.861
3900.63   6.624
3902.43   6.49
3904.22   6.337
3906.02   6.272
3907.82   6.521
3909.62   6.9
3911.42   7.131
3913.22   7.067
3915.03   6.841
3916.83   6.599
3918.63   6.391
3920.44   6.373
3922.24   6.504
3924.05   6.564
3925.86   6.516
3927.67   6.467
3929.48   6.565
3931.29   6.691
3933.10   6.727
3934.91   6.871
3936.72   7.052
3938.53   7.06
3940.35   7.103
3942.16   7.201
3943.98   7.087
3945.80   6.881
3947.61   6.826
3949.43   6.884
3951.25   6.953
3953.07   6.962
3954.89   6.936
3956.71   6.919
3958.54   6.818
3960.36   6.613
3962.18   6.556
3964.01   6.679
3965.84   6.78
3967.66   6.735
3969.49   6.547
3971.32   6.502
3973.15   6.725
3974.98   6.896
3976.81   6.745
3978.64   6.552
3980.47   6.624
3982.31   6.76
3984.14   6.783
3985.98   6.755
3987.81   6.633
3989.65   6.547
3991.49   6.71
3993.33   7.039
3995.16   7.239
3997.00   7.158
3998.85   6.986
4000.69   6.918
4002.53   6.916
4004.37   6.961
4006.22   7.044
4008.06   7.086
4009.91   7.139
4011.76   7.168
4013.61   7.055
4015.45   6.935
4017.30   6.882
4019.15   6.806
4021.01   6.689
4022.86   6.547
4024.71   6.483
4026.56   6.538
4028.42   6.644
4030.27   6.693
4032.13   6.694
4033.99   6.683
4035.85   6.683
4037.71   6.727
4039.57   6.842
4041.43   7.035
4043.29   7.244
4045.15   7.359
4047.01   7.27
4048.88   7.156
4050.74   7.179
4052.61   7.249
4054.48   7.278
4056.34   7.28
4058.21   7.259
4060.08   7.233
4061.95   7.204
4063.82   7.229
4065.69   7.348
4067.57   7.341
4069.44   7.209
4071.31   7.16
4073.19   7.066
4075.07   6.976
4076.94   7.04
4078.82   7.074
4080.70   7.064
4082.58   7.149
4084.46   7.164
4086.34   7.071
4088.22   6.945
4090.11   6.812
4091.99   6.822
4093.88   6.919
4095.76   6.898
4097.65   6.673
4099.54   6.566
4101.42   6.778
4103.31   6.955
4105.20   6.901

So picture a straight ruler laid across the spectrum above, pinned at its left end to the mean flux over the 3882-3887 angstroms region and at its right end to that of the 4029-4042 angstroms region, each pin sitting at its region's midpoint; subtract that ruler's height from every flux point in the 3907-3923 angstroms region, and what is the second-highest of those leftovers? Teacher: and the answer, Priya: 0.22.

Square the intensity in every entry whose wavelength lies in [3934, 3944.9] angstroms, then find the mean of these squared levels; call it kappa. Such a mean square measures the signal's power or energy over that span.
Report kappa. 50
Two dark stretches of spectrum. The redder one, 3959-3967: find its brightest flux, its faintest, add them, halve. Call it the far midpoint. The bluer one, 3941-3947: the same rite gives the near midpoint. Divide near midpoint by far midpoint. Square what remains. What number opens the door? 1.12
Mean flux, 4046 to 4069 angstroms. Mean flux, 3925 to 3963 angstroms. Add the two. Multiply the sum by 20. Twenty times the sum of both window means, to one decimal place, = 281.9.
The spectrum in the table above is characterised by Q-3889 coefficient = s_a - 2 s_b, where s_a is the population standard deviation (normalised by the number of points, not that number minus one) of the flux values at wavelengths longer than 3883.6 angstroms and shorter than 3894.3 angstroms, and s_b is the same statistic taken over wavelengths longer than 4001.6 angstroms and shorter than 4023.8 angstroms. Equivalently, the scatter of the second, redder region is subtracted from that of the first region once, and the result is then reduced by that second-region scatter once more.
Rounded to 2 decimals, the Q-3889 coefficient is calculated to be -0.21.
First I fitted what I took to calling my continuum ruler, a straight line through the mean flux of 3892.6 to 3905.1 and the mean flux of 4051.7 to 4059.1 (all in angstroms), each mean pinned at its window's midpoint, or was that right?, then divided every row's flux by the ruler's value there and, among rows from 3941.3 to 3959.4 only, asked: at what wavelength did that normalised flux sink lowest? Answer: 3958.54 angstroms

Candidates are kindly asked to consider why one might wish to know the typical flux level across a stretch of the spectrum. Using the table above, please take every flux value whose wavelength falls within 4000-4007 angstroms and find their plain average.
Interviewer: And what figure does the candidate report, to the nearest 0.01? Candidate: 6.96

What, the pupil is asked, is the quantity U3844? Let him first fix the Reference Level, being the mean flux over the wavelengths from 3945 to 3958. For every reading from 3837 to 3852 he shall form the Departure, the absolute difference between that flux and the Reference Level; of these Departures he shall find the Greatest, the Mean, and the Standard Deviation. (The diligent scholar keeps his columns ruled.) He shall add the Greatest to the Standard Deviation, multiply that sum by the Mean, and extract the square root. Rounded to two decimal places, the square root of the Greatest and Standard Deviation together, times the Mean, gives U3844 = 0.33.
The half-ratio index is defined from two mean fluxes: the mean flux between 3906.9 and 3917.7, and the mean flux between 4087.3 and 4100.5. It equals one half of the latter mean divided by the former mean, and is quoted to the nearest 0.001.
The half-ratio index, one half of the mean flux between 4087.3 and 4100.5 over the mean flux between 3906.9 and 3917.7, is 0.497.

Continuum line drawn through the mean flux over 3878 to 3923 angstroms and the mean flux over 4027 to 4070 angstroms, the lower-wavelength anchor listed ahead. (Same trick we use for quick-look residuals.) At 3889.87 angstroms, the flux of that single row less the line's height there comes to 0.3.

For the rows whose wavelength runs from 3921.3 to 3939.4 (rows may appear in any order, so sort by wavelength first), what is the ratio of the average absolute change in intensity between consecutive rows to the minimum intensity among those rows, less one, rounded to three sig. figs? -0.987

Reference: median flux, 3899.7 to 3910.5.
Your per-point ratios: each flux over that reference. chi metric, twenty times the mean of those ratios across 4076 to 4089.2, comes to 21.7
